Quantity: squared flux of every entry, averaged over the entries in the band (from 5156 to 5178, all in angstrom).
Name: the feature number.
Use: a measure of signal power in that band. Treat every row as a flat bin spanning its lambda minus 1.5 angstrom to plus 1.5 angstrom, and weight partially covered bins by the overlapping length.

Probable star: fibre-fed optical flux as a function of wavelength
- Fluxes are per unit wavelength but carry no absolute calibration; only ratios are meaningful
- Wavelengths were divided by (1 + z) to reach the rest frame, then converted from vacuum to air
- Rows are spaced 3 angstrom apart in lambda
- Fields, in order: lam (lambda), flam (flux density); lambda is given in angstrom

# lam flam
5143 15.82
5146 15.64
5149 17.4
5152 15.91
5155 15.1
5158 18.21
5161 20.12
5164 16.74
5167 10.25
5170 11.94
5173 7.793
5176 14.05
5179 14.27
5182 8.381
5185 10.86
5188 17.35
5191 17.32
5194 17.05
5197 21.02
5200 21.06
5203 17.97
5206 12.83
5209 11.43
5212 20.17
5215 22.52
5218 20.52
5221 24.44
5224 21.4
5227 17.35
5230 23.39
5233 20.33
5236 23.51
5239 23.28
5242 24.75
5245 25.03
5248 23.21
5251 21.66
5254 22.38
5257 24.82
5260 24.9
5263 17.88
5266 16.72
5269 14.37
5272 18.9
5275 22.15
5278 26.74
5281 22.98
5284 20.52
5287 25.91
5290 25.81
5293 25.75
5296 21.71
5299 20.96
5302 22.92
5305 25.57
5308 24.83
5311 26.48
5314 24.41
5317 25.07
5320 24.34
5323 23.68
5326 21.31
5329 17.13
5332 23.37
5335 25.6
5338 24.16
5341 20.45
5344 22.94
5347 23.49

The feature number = 217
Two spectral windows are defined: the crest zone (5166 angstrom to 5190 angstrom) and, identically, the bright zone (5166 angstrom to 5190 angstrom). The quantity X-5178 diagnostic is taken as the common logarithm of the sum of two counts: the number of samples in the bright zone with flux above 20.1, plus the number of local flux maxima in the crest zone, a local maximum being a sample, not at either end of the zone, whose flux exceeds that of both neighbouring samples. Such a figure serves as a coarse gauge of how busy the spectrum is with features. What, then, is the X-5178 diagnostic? 0.30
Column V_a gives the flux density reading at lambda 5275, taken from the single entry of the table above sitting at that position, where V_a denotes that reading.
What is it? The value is 22.15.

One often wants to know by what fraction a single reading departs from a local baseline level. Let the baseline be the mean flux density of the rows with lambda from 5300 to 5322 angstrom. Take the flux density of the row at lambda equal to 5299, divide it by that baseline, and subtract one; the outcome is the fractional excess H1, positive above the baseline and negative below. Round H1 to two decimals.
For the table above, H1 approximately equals -0.15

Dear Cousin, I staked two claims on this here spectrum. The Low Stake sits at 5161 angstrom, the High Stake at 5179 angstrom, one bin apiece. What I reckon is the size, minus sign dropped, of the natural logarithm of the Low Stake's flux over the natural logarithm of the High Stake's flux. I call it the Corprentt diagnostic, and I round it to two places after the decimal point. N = 1.13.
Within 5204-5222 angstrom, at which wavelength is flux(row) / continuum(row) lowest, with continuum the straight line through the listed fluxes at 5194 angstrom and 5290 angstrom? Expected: 5209 angstrom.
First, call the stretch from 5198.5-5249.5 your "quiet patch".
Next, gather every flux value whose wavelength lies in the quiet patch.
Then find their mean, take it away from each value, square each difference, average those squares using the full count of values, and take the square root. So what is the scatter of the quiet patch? 3.8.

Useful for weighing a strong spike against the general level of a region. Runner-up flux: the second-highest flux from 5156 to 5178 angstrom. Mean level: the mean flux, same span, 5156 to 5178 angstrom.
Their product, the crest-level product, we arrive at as 258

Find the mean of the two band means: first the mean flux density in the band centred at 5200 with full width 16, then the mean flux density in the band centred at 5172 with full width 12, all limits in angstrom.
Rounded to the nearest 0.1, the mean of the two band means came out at 14.5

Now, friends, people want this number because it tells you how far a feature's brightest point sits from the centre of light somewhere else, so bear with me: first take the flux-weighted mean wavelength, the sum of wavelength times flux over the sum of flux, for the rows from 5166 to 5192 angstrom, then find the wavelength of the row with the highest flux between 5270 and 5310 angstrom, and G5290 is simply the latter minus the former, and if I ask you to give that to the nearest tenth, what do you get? 97.8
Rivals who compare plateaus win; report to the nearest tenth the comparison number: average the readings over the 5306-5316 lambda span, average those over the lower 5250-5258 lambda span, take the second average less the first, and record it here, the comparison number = -2.3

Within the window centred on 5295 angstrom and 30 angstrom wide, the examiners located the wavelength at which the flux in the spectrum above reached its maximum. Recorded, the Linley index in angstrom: 5287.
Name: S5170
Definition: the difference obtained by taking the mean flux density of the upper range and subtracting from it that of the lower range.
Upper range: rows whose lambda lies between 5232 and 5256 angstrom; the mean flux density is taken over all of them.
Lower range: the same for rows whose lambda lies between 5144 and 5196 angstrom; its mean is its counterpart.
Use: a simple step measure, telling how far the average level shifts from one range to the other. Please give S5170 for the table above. 8.4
